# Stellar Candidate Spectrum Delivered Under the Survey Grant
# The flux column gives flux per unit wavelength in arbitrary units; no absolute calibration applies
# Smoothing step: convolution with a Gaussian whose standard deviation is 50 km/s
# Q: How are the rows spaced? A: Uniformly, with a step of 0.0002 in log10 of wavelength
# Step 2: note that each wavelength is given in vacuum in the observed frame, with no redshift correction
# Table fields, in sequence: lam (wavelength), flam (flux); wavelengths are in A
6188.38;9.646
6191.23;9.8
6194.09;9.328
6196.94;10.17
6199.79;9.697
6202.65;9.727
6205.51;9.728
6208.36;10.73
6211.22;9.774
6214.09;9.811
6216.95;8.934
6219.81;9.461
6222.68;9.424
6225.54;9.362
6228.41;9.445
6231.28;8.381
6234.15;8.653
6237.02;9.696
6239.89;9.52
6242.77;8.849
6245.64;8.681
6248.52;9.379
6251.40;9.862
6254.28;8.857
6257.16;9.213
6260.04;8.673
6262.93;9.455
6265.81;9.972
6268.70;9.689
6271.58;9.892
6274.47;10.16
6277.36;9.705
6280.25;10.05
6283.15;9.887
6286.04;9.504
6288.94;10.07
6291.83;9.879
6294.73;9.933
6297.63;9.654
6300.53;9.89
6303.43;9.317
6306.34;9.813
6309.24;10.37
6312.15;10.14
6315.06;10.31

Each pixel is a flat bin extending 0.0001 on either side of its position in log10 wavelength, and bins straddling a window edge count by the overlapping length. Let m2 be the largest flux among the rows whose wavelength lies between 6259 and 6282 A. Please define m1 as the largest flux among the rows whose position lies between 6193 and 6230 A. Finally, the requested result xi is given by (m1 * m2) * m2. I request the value 1108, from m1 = 10.73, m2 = 10.16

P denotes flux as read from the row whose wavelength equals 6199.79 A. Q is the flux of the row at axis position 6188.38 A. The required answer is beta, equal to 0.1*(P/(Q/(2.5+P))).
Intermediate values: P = 9.697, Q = 9.646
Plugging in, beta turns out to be 1.23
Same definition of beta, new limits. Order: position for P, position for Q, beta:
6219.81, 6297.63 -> 1.17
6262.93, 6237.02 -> 1.17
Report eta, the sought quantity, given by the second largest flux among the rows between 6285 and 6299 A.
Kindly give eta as 9.933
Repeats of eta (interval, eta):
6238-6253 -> 9.52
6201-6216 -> 9.811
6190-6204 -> 9.8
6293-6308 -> 9.89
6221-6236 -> 9.424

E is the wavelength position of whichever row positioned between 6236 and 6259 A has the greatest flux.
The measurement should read 6251.40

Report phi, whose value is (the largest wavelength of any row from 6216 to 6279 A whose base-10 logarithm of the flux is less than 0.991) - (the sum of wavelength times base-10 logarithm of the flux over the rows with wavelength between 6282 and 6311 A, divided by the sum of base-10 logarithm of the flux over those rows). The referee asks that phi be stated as -18.8 A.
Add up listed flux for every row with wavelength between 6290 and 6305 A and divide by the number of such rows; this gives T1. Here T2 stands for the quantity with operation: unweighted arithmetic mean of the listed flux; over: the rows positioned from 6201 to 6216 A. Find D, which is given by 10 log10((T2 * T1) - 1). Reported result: 19.8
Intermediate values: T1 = 9.73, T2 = 10.0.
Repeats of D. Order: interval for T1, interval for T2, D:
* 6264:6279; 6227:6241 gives 19.5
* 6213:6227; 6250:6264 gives 19.3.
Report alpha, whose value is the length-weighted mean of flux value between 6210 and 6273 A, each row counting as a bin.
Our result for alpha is 9.32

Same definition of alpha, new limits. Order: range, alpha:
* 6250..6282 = 9.60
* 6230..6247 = 8.97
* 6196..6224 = 9.74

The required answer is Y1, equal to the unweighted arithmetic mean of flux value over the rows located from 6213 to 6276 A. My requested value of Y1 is 9.3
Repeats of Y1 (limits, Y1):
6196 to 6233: 9.6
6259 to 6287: 9.7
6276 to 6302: 9.8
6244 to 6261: 9.1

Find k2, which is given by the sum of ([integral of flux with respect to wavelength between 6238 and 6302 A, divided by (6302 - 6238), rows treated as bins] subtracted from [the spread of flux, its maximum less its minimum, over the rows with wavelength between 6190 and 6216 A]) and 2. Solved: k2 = -6.18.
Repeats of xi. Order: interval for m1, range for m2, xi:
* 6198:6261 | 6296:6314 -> 1154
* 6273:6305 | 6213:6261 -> 988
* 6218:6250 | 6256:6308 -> 1001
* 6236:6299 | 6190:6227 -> 1170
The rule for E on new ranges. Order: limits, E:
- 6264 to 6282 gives 6274.47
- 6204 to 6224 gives 6208.36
